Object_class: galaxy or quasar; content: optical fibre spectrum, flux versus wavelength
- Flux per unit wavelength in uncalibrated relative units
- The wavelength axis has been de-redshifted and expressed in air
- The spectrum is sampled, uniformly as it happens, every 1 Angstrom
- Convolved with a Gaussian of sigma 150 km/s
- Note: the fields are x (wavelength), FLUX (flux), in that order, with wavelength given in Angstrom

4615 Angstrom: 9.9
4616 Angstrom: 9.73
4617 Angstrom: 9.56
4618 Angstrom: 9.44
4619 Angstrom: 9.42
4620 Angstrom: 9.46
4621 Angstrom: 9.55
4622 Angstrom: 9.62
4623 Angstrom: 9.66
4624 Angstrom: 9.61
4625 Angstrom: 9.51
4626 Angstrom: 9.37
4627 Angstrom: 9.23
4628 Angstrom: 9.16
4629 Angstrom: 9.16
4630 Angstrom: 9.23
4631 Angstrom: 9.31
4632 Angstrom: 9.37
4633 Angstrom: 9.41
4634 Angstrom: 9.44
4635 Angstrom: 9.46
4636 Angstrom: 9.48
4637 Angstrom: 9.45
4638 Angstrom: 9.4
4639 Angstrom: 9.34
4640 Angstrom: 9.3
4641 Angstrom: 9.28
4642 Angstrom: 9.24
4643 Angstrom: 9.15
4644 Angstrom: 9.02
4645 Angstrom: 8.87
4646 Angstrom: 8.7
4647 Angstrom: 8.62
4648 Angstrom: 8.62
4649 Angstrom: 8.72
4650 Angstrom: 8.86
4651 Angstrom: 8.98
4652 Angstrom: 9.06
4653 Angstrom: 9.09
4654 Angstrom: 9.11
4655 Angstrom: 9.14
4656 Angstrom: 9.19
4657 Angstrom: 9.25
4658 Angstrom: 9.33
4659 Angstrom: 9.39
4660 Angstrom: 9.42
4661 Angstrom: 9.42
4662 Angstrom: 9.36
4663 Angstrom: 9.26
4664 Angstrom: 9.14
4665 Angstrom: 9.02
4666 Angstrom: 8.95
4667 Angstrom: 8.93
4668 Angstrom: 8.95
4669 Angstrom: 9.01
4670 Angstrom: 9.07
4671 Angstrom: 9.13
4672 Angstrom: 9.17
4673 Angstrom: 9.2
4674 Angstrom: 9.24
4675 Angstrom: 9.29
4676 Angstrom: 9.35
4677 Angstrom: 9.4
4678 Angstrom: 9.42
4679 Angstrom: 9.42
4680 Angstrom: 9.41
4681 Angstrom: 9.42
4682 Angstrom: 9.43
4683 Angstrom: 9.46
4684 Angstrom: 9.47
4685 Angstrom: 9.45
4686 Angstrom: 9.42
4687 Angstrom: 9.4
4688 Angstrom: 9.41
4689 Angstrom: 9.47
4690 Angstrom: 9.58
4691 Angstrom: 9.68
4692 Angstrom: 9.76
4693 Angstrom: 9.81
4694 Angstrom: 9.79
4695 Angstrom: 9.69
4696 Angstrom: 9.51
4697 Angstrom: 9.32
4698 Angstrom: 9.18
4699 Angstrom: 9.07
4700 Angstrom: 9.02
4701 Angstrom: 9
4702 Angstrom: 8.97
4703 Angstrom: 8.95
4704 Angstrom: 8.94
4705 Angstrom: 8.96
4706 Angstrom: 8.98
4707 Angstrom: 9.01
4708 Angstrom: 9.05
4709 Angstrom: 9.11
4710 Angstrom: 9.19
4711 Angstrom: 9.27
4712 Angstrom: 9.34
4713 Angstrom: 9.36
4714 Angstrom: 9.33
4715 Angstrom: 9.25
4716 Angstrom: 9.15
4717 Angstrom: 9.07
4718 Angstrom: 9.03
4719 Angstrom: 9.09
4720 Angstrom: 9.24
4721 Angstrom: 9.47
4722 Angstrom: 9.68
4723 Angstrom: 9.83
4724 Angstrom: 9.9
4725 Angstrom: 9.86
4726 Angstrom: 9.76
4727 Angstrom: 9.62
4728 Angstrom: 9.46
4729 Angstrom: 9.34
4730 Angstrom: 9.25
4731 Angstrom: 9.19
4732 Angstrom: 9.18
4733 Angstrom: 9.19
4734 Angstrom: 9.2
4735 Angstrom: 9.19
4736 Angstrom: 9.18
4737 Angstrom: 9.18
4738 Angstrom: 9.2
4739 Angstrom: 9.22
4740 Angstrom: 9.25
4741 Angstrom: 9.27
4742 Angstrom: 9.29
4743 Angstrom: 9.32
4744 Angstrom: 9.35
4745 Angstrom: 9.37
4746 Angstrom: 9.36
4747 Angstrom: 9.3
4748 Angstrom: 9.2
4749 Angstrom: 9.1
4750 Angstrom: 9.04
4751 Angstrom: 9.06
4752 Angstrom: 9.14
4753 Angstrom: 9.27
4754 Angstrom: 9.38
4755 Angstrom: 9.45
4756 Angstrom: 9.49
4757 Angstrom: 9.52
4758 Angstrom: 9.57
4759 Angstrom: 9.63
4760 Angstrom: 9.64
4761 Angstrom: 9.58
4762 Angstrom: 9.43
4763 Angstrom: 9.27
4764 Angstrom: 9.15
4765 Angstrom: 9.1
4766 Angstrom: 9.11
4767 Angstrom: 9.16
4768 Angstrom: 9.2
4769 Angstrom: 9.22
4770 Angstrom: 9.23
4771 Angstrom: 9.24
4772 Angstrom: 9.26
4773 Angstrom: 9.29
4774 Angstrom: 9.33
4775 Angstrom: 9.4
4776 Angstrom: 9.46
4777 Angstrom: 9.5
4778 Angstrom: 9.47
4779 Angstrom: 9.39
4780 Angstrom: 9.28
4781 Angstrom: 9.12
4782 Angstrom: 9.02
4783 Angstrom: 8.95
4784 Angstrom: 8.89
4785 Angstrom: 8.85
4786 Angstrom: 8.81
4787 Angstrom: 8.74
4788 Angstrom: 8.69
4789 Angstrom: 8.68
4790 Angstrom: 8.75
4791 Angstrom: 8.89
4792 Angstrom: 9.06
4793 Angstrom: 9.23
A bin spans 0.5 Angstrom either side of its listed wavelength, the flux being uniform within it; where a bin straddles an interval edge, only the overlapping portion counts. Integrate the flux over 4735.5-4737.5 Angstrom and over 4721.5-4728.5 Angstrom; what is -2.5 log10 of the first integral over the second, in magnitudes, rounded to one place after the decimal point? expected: 1.4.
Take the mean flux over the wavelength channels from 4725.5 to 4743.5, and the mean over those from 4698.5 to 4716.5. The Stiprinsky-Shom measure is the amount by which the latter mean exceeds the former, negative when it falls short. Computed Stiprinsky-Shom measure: -0.19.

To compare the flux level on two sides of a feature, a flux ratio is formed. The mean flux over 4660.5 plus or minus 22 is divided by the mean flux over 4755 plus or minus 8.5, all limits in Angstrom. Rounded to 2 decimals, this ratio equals 0.98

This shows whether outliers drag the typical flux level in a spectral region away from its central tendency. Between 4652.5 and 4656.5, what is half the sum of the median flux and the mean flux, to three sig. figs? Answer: 9.13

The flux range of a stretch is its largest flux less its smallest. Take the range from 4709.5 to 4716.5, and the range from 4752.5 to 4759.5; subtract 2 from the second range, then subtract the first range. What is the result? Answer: -1.85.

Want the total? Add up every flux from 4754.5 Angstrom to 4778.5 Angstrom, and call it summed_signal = 224.7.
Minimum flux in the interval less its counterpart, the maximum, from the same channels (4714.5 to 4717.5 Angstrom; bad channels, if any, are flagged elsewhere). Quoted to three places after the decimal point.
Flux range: -0.180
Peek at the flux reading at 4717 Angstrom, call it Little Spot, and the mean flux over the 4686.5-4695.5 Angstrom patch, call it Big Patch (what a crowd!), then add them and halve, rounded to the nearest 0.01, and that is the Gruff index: 9.35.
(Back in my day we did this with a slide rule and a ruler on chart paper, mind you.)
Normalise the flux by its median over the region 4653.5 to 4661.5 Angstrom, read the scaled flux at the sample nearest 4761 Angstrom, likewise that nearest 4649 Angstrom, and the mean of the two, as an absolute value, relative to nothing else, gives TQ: 0.98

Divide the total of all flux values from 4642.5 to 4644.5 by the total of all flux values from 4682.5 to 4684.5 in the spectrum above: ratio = 0.96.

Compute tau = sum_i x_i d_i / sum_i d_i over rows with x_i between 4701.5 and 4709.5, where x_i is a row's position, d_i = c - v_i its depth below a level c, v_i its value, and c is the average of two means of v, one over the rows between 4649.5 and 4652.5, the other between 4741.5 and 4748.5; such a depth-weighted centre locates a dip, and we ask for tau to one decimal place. 4704.8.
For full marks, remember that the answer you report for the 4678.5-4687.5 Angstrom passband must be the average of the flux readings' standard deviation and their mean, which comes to 4.73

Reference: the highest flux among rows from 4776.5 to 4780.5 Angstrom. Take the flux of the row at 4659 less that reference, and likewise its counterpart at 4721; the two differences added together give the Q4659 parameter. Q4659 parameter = -0.14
